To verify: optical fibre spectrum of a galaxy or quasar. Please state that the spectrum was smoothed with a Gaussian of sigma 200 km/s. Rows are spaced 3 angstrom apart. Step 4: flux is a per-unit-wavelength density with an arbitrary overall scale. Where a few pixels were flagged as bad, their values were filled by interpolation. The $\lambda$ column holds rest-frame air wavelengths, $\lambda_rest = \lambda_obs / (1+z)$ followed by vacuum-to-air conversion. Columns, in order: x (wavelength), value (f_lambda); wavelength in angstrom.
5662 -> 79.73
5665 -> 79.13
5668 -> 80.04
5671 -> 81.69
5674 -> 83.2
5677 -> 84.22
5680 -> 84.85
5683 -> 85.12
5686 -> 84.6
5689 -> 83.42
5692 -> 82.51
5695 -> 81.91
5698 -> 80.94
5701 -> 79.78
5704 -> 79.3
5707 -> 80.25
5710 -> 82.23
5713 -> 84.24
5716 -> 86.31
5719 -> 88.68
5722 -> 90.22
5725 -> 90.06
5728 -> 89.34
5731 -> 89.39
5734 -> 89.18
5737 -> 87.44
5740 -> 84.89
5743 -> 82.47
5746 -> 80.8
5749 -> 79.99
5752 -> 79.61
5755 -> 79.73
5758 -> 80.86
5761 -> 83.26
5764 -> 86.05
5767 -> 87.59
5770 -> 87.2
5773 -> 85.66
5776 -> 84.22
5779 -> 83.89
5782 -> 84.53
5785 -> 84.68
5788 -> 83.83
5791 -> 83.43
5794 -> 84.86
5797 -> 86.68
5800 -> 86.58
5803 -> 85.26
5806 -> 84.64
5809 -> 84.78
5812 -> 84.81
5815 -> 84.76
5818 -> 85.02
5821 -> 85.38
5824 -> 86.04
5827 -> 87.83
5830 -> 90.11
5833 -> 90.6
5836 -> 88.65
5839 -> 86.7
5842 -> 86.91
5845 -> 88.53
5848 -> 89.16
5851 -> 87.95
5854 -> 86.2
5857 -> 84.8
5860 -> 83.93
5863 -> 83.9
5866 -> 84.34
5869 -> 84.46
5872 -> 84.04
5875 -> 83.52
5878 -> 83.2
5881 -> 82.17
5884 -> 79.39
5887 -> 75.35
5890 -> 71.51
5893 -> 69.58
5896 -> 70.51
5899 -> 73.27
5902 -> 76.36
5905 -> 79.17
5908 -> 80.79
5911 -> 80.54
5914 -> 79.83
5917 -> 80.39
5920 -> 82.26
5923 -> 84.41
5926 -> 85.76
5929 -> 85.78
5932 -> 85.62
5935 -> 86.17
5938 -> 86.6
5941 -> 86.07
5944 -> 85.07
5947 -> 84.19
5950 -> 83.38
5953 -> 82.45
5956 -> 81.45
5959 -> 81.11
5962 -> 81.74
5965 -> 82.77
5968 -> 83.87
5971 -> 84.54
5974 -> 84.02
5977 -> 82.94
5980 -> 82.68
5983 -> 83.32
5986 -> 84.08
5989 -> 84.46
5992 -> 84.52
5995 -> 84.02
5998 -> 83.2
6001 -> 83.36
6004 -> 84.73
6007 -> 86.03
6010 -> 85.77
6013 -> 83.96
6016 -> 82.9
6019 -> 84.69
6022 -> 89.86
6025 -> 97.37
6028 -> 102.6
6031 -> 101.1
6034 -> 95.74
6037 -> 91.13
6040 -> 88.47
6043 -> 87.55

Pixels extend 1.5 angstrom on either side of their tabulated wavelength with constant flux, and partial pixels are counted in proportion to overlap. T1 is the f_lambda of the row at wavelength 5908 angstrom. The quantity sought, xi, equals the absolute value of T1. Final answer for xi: 81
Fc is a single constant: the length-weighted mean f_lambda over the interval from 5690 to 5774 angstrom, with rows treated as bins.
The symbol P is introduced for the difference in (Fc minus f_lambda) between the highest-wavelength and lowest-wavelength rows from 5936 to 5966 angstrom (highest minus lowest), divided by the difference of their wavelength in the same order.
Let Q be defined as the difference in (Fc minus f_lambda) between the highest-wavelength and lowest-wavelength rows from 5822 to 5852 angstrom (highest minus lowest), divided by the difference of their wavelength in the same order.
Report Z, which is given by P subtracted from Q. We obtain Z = -0.2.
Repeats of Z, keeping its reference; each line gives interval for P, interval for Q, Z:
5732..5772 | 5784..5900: 0.0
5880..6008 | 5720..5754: 0.4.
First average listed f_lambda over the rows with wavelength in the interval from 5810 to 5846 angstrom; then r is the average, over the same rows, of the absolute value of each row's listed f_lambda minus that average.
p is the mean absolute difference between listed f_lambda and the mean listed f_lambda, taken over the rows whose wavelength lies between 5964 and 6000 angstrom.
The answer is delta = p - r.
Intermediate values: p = 0.6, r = 1.7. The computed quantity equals -1.1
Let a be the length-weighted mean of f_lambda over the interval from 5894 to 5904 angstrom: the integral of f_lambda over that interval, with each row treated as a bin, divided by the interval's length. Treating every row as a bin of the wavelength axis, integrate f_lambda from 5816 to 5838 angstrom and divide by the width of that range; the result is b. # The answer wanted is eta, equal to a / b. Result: 0.84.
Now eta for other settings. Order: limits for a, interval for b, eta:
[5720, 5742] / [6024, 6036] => 0.89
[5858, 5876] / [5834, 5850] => 0.95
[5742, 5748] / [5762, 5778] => 0.95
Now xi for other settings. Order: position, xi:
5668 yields 80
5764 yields 86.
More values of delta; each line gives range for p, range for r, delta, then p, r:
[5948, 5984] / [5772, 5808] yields 0.0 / 0.8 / 0.8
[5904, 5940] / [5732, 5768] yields -0.3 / 2.6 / 3.0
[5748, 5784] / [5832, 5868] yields 0.6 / 2.4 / 1.8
